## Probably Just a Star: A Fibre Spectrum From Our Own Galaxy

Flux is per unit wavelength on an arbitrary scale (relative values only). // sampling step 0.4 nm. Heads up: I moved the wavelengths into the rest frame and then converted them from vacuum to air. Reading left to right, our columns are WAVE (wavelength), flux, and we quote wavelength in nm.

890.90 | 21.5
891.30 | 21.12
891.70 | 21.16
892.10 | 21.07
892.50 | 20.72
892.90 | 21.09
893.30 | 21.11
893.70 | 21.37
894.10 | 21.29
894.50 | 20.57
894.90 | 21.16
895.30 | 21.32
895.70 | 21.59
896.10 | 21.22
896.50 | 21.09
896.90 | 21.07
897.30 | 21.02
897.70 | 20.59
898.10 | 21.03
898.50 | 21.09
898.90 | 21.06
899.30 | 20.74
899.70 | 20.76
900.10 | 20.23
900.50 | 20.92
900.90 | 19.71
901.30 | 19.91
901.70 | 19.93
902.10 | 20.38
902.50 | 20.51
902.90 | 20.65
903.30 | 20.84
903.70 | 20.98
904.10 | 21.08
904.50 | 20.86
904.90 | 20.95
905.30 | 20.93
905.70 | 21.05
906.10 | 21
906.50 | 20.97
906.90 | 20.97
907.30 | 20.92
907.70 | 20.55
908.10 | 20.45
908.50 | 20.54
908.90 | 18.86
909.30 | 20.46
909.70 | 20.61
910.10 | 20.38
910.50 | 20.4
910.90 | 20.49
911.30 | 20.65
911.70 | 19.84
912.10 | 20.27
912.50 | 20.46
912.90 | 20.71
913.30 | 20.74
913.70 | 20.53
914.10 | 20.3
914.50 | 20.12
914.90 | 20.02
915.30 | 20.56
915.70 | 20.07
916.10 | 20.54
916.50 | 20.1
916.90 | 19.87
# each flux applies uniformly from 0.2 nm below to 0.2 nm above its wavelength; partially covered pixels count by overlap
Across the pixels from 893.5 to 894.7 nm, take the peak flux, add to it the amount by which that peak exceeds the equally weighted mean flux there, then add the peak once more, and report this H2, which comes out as 43.0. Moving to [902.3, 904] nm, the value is 42.2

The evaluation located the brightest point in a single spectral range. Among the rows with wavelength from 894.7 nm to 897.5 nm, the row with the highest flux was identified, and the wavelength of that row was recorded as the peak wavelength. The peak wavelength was 895.70 nm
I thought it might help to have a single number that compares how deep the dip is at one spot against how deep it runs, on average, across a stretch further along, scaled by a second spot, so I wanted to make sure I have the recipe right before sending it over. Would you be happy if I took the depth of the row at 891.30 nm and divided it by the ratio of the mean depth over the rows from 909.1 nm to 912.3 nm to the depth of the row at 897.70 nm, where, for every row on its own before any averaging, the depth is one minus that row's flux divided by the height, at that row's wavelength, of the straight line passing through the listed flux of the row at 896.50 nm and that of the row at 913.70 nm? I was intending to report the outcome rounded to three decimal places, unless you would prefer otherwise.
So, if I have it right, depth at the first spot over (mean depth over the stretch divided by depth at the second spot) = 0.012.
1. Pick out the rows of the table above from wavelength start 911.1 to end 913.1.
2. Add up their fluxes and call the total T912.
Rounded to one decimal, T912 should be 101.9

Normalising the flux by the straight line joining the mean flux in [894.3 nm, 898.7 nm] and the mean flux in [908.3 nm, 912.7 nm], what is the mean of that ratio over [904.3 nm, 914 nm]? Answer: 1.01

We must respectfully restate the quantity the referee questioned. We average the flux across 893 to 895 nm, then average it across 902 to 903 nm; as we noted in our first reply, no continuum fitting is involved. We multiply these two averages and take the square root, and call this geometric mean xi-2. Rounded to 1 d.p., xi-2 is 20.8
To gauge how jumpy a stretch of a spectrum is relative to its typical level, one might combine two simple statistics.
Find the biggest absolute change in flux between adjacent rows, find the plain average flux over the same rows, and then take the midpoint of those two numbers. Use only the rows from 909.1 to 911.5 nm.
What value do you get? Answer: 10.4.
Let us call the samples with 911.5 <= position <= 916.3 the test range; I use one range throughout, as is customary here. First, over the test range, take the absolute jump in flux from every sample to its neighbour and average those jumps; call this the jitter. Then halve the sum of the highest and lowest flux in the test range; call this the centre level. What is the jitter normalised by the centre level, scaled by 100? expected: 1.40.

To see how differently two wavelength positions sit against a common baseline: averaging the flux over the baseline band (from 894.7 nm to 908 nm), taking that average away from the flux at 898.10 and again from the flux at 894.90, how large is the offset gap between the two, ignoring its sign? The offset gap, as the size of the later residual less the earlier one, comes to 0.13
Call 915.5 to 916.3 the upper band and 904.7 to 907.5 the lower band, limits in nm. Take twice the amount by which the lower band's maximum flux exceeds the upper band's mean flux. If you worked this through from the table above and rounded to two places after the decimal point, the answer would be 1.49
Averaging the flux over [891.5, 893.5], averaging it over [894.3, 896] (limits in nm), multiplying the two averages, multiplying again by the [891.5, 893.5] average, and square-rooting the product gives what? 96.7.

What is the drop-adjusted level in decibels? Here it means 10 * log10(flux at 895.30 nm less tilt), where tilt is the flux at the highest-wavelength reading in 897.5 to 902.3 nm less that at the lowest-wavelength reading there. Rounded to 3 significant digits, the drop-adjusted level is 13.3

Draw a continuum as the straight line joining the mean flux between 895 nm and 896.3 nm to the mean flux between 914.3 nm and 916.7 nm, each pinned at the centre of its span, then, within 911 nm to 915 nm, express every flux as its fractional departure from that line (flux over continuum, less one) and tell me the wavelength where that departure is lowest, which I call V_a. 911.70 nm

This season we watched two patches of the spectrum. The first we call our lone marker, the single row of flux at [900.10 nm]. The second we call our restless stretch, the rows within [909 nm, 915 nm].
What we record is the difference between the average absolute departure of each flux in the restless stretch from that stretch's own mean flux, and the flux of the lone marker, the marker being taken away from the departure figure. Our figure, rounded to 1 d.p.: -20.0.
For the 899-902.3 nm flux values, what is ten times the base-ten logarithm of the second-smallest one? 13.0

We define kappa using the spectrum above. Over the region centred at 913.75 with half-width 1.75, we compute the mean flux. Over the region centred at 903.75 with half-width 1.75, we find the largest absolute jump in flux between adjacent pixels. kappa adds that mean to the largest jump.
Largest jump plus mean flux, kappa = 20.6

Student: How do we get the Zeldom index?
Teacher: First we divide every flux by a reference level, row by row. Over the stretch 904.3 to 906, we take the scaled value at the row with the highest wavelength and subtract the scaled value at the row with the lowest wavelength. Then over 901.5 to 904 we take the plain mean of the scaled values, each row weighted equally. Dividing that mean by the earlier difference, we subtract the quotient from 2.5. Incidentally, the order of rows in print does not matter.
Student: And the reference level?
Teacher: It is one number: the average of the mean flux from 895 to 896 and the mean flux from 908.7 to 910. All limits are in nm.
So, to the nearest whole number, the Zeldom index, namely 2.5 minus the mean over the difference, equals -106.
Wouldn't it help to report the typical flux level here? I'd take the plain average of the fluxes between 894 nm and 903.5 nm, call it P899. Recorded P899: 20.8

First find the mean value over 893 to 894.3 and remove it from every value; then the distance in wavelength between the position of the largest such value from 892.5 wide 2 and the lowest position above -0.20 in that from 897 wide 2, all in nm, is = 4.40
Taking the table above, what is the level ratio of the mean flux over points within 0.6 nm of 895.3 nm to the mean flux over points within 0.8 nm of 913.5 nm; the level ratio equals 1.04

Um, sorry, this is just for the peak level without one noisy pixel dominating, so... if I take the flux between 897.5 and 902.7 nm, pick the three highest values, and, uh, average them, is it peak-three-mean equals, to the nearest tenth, 21.1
